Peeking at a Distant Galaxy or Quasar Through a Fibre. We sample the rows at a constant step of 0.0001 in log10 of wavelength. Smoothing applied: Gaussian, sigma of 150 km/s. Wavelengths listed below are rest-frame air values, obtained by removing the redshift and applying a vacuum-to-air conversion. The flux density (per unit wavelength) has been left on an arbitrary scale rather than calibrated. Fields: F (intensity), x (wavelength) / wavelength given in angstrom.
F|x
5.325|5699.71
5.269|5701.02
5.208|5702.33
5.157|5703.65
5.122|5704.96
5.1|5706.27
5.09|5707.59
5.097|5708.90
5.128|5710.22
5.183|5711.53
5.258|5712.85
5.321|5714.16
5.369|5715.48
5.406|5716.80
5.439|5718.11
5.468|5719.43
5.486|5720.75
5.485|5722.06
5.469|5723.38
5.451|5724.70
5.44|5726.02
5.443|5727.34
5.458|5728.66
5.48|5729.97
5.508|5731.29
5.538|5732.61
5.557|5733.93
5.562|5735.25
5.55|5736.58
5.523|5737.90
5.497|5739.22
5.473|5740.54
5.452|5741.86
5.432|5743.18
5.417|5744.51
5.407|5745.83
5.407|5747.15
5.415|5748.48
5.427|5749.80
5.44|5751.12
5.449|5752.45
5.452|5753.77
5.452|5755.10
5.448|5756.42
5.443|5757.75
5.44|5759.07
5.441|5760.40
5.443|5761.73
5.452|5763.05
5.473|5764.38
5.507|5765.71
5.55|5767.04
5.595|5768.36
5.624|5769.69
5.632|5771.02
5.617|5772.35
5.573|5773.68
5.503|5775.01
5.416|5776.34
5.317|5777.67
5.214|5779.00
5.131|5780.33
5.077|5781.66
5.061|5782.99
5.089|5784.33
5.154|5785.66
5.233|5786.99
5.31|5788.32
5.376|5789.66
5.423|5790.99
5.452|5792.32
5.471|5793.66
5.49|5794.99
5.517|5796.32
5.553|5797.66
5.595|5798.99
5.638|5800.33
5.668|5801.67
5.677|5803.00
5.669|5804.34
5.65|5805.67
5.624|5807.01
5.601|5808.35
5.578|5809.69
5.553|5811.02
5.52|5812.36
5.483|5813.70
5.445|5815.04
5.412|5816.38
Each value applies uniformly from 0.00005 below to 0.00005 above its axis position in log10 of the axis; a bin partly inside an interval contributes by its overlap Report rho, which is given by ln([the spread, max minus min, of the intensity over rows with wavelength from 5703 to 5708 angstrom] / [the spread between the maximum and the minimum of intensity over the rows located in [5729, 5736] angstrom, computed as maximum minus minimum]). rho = -0.20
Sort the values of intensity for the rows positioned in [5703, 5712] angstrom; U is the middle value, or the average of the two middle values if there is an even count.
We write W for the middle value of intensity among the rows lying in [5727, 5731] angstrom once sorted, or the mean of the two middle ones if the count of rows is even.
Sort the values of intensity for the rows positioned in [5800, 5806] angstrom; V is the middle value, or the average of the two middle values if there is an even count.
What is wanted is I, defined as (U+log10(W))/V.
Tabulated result 1.03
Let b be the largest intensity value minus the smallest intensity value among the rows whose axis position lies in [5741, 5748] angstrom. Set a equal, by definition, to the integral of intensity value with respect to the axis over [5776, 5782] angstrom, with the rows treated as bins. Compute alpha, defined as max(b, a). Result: 31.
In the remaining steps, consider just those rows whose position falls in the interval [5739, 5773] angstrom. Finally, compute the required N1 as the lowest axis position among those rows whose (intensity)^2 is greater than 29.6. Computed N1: 5739.22 angstrom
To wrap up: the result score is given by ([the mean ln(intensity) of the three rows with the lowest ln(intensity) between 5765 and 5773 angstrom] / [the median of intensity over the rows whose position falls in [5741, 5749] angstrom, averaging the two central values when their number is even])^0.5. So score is 0.563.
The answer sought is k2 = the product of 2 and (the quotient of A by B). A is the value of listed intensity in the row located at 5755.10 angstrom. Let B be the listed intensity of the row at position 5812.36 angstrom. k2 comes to 1.98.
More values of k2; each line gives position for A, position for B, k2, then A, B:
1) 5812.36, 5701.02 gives 2.10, 5.52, 5.269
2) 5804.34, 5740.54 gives 2.07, 5.669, 5.473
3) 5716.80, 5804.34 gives 1.91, 5.406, 5.669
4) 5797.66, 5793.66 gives 2.03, 5.553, 5.471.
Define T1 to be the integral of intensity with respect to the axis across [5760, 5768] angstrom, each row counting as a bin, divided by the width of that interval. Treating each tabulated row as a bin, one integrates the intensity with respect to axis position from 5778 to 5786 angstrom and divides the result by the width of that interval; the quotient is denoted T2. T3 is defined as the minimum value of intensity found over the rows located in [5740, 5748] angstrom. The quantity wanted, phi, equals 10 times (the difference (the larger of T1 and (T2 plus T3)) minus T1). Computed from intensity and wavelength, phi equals 50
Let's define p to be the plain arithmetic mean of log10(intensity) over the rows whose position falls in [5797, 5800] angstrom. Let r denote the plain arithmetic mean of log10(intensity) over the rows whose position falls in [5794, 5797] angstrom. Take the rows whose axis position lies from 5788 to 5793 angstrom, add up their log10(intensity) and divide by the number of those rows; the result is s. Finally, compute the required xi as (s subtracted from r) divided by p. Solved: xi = 0.012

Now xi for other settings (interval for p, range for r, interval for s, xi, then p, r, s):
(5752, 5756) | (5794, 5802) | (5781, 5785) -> 0.055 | 0.7365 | 0.746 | 0.705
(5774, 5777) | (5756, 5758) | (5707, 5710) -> 0.039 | 0.7371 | 0.736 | 0.707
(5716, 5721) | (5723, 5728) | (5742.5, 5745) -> 0.003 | 0.7364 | 0.736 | 0.734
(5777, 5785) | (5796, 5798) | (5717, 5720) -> 0.009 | 0.7116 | 0.743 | 0.737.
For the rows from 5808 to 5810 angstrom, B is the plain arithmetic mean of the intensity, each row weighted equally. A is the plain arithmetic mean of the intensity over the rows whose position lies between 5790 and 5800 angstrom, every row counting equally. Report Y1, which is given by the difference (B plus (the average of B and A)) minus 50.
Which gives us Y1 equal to -38.9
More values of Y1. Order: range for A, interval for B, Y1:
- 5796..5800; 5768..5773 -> -38.8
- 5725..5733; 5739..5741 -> -39.0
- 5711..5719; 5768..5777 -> -39.0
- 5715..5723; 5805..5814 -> -38.9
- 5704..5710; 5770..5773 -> -39.0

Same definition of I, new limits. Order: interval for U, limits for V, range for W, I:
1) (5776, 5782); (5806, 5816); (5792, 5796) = 1.07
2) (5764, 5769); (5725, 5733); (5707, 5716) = 1.14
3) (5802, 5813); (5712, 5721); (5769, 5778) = 1.18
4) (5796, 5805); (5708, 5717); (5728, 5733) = 1.21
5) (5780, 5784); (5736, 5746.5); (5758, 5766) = 1.06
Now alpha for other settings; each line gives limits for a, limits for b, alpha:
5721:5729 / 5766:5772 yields 44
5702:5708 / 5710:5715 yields 31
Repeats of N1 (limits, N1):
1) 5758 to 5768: 5760.40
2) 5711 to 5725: 5719.43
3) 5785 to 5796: 5792.32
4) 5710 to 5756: 5719.43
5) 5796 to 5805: 5796.32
